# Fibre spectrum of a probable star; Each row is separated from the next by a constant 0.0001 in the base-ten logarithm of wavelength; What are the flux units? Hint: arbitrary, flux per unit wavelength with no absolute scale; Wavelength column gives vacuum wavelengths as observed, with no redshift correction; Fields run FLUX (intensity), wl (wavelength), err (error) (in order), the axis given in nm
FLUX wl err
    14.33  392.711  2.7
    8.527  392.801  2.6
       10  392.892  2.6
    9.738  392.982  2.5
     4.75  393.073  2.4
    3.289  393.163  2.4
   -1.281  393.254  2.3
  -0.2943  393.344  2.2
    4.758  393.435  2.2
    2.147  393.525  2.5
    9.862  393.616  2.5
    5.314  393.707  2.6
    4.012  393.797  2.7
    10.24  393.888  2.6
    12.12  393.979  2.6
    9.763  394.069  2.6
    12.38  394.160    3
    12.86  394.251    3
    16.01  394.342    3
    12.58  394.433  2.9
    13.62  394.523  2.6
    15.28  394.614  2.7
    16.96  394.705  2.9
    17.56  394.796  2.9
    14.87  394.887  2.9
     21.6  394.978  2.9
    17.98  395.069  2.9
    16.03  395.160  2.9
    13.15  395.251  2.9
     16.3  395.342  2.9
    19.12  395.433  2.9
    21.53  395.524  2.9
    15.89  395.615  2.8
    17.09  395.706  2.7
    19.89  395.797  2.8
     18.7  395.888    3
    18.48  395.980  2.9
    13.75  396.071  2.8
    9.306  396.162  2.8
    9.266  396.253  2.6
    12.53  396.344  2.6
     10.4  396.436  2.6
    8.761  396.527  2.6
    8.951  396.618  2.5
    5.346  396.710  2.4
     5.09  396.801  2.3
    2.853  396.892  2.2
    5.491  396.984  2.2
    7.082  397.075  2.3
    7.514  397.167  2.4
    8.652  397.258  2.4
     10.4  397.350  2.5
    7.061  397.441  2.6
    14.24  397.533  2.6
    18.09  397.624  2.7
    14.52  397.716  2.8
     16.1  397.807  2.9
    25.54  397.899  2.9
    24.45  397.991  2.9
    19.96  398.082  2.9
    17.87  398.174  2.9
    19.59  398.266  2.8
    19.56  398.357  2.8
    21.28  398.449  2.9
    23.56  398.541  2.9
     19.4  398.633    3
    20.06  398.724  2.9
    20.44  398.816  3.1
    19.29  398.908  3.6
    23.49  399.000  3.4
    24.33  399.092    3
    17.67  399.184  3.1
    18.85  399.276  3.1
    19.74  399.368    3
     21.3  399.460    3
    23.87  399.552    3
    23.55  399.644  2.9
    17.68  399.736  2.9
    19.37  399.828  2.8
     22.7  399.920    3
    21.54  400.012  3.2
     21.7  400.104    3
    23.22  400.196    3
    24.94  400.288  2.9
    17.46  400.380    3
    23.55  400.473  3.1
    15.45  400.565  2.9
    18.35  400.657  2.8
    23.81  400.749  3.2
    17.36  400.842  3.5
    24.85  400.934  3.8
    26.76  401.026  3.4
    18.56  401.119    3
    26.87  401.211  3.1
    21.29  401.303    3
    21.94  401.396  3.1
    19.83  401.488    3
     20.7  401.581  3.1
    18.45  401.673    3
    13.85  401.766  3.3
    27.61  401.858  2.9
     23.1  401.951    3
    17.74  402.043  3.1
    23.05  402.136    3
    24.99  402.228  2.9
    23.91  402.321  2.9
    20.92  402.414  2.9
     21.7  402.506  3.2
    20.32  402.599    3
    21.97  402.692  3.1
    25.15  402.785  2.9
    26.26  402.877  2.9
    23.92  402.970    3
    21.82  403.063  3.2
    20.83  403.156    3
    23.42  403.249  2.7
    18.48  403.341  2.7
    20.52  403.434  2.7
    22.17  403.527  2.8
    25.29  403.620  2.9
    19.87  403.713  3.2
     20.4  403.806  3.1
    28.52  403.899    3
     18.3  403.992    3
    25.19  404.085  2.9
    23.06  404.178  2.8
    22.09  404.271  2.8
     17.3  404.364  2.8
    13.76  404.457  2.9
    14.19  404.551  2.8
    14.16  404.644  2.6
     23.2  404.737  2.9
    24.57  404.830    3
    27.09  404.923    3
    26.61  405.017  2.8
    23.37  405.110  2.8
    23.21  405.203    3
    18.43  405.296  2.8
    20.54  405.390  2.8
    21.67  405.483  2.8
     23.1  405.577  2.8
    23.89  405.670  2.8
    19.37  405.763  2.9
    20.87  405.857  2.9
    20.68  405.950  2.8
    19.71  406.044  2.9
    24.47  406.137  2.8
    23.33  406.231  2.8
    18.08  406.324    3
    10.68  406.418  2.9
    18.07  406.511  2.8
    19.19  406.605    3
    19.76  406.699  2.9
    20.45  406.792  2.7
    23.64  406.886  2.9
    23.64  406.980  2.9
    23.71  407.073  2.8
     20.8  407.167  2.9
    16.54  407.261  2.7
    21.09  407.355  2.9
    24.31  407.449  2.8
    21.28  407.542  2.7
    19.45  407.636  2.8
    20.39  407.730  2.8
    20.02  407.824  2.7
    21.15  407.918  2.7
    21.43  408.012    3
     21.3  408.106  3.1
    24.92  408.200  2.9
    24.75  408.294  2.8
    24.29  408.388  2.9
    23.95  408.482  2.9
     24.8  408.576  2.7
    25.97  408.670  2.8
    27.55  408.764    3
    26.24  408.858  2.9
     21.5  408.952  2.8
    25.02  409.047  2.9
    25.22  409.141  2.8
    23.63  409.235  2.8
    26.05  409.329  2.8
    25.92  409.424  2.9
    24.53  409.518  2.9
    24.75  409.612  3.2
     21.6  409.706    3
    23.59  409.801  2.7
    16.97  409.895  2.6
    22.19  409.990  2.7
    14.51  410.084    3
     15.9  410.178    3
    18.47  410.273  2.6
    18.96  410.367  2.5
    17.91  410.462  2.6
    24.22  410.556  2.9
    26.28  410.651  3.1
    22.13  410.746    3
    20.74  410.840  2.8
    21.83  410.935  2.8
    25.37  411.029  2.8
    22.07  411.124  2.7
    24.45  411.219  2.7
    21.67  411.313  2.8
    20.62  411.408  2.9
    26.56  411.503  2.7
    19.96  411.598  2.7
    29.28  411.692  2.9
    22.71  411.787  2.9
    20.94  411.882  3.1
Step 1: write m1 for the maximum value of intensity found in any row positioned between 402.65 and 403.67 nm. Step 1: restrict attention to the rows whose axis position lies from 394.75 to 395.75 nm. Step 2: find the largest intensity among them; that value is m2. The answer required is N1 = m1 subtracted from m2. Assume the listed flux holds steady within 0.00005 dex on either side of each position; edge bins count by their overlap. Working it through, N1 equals -5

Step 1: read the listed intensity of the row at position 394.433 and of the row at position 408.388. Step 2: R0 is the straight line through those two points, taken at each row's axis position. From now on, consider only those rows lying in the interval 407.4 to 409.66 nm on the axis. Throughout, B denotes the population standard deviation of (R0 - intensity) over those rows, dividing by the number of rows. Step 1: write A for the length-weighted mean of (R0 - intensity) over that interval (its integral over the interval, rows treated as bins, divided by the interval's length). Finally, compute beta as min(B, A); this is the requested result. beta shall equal 0.7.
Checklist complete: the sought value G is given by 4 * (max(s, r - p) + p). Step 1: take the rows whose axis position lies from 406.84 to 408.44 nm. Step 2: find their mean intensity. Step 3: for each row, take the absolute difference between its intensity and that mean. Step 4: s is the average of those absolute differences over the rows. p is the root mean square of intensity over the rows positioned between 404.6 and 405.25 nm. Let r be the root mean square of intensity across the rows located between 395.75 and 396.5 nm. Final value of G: 101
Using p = 23.5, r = 15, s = 1.9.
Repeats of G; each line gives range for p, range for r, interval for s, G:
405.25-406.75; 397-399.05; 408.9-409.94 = 89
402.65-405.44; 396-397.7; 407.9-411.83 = 99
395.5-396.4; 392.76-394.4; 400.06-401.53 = 76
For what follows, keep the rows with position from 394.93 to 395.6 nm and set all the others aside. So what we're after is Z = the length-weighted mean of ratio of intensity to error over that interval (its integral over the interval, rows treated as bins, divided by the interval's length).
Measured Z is 6.17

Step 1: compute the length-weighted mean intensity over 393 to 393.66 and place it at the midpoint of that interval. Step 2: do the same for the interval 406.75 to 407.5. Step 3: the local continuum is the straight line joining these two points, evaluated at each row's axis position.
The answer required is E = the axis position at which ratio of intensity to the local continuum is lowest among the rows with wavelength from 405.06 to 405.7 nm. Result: 405.296 nm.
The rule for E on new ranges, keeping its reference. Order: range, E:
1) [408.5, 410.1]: 410.084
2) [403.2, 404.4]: 404.364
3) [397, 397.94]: 397.441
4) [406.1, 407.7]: 406.418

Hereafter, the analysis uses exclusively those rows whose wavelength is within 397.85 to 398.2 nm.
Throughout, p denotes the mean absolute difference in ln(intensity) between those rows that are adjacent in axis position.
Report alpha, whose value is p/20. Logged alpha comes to 0.0060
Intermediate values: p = 0.12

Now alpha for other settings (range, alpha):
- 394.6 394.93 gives 0.0051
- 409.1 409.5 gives 0.0028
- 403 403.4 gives 0.0067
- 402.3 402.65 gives 0.0039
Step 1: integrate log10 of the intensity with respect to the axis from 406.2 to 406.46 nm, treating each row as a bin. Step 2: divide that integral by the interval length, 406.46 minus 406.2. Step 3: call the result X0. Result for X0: 1.21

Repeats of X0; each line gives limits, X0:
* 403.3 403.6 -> 1.32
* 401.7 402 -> 1.31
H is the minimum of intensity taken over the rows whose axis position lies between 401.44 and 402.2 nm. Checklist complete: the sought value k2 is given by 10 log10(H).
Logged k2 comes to 11.4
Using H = 13.85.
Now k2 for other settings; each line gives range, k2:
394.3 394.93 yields 11.0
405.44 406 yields 12.9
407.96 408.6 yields 13.3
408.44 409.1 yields 13.3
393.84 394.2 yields 9.9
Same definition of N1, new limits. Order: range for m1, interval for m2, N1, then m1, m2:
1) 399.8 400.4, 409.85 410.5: -3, 24.94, 22.19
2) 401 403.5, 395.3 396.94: -6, 27.61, 21.53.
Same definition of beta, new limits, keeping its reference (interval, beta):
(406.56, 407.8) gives 2.2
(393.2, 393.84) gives 3.4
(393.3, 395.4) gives 0.5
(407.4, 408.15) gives 1.4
